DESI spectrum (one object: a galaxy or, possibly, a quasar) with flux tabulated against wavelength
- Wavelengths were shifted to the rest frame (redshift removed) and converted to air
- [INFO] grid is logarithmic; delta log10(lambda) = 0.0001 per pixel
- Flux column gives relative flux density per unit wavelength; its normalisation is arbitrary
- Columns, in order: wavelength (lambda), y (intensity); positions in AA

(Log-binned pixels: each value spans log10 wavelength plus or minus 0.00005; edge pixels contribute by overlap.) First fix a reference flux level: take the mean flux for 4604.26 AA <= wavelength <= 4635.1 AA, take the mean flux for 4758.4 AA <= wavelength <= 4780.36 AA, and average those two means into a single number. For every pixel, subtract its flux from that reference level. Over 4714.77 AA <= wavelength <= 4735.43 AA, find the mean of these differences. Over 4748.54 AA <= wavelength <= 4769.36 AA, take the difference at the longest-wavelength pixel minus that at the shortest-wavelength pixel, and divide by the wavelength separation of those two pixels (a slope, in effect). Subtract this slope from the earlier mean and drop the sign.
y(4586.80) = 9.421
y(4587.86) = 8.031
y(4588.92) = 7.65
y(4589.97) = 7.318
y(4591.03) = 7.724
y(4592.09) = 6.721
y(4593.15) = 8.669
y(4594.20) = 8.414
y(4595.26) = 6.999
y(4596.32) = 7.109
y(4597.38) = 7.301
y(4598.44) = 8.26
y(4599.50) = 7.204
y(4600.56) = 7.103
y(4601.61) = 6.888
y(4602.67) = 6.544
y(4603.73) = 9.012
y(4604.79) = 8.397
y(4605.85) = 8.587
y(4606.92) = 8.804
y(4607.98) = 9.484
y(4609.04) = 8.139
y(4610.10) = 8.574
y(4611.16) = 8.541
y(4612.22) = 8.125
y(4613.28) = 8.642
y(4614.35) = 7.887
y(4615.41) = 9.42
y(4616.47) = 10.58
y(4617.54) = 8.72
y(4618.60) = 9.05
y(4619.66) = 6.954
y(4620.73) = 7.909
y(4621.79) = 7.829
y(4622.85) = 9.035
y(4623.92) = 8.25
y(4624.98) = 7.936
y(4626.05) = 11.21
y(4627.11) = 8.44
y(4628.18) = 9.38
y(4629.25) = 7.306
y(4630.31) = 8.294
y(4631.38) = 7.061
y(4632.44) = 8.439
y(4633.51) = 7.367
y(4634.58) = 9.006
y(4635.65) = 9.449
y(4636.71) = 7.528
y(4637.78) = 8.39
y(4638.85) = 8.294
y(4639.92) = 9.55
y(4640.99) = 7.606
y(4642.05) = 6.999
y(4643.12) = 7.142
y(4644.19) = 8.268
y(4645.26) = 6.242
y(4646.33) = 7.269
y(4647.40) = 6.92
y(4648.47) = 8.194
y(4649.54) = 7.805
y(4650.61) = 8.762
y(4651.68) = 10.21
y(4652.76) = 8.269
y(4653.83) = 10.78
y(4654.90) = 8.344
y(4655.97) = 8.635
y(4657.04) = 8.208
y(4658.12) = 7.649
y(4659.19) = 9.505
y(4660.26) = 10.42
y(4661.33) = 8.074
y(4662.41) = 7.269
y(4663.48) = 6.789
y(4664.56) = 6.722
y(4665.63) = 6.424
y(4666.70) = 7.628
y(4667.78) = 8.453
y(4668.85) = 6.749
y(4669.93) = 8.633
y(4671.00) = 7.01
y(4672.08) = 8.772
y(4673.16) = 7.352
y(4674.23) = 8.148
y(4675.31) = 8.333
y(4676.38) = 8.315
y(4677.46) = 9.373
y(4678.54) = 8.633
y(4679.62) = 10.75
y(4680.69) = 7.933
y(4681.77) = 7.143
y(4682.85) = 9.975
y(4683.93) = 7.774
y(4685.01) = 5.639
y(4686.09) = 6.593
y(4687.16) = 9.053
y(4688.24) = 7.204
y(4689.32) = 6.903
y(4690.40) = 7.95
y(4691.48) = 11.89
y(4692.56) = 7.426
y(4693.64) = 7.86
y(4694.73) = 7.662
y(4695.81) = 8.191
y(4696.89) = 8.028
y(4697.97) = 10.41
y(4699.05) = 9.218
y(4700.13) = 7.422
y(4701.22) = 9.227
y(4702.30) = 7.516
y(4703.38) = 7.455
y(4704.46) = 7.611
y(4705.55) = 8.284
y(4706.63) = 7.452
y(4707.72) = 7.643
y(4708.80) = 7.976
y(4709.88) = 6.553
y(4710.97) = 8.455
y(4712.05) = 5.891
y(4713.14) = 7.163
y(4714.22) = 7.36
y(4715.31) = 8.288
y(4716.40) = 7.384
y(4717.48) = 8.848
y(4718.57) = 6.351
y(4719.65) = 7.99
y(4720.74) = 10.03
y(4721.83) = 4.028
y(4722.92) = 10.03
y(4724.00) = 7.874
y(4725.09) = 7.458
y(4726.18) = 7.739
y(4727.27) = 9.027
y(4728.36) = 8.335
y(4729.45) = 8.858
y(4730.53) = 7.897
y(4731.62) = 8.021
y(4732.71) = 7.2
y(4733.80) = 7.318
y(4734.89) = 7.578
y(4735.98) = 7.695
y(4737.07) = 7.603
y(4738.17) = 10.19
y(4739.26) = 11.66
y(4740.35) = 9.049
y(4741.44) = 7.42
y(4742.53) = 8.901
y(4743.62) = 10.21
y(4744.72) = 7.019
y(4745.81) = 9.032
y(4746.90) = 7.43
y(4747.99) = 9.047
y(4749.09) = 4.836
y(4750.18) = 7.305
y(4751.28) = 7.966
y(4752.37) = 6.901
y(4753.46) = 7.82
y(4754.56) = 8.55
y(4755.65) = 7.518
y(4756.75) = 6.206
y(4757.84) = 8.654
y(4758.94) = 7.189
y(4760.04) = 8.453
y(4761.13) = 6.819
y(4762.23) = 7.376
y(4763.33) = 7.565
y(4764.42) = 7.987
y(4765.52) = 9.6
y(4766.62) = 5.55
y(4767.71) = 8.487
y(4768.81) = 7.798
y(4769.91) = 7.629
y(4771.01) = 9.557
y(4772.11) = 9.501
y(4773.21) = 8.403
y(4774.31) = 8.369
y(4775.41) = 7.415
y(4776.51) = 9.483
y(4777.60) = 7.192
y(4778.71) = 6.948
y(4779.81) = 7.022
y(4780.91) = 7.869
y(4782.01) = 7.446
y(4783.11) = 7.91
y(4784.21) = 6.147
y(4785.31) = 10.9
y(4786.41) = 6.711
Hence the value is 0.5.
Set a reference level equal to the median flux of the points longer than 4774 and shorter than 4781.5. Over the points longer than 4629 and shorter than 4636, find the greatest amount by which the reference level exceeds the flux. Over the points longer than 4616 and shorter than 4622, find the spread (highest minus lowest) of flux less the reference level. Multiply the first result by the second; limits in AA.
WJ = 1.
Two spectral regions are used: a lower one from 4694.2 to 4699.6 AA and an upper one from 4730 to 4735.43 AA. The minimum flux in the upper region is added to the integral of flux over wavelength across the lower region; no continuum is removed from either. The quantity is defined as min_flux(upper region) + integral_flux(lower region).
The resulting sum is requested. 54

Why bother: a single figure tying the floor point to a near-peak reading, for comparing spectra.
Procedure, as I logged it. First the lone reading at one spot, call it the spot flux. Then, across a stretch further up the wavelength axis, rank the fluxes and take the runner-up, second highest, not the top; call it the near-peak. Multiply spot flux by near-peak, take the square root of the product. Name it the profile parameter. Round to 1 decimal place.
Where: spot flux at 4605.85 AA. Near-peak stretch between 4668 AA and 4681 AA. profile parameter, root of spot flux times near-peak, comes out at 9.0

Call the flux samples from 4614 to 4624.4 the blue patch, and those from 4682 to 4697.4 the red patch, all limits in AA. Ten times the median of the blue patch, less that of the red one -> 77.0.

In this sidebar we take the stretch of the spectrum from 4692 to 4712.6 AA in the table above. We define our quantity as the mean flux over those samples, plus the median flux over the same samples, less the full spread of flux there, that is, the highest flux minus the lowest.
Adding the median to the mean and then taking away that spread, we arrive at 11.1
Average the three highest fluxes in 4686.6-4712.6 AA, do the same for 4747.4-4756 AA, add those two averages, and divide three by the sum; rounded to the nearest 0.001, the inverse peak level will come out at 0.158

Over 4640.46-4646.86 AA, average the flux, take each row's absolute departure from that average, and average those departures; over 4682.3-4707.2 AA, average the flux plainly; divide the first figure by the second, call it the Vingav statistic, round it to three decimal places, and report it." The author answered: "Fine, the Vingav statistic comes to 0.057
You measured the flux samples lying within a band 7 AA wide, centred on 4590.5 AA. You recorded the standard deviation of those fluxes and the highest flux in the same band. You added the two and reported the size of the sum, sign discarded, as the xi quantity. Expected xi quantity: 9.3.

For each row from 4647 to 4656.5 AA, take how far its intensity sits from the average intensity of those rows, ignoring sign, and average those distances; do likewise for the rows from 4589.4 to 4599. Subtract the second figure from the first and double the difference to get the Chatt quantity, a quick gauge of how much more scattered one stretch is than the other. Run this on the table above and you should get 0.52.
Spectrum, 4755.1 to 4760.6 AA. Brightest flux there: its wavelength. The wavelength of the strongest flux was 4757.84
